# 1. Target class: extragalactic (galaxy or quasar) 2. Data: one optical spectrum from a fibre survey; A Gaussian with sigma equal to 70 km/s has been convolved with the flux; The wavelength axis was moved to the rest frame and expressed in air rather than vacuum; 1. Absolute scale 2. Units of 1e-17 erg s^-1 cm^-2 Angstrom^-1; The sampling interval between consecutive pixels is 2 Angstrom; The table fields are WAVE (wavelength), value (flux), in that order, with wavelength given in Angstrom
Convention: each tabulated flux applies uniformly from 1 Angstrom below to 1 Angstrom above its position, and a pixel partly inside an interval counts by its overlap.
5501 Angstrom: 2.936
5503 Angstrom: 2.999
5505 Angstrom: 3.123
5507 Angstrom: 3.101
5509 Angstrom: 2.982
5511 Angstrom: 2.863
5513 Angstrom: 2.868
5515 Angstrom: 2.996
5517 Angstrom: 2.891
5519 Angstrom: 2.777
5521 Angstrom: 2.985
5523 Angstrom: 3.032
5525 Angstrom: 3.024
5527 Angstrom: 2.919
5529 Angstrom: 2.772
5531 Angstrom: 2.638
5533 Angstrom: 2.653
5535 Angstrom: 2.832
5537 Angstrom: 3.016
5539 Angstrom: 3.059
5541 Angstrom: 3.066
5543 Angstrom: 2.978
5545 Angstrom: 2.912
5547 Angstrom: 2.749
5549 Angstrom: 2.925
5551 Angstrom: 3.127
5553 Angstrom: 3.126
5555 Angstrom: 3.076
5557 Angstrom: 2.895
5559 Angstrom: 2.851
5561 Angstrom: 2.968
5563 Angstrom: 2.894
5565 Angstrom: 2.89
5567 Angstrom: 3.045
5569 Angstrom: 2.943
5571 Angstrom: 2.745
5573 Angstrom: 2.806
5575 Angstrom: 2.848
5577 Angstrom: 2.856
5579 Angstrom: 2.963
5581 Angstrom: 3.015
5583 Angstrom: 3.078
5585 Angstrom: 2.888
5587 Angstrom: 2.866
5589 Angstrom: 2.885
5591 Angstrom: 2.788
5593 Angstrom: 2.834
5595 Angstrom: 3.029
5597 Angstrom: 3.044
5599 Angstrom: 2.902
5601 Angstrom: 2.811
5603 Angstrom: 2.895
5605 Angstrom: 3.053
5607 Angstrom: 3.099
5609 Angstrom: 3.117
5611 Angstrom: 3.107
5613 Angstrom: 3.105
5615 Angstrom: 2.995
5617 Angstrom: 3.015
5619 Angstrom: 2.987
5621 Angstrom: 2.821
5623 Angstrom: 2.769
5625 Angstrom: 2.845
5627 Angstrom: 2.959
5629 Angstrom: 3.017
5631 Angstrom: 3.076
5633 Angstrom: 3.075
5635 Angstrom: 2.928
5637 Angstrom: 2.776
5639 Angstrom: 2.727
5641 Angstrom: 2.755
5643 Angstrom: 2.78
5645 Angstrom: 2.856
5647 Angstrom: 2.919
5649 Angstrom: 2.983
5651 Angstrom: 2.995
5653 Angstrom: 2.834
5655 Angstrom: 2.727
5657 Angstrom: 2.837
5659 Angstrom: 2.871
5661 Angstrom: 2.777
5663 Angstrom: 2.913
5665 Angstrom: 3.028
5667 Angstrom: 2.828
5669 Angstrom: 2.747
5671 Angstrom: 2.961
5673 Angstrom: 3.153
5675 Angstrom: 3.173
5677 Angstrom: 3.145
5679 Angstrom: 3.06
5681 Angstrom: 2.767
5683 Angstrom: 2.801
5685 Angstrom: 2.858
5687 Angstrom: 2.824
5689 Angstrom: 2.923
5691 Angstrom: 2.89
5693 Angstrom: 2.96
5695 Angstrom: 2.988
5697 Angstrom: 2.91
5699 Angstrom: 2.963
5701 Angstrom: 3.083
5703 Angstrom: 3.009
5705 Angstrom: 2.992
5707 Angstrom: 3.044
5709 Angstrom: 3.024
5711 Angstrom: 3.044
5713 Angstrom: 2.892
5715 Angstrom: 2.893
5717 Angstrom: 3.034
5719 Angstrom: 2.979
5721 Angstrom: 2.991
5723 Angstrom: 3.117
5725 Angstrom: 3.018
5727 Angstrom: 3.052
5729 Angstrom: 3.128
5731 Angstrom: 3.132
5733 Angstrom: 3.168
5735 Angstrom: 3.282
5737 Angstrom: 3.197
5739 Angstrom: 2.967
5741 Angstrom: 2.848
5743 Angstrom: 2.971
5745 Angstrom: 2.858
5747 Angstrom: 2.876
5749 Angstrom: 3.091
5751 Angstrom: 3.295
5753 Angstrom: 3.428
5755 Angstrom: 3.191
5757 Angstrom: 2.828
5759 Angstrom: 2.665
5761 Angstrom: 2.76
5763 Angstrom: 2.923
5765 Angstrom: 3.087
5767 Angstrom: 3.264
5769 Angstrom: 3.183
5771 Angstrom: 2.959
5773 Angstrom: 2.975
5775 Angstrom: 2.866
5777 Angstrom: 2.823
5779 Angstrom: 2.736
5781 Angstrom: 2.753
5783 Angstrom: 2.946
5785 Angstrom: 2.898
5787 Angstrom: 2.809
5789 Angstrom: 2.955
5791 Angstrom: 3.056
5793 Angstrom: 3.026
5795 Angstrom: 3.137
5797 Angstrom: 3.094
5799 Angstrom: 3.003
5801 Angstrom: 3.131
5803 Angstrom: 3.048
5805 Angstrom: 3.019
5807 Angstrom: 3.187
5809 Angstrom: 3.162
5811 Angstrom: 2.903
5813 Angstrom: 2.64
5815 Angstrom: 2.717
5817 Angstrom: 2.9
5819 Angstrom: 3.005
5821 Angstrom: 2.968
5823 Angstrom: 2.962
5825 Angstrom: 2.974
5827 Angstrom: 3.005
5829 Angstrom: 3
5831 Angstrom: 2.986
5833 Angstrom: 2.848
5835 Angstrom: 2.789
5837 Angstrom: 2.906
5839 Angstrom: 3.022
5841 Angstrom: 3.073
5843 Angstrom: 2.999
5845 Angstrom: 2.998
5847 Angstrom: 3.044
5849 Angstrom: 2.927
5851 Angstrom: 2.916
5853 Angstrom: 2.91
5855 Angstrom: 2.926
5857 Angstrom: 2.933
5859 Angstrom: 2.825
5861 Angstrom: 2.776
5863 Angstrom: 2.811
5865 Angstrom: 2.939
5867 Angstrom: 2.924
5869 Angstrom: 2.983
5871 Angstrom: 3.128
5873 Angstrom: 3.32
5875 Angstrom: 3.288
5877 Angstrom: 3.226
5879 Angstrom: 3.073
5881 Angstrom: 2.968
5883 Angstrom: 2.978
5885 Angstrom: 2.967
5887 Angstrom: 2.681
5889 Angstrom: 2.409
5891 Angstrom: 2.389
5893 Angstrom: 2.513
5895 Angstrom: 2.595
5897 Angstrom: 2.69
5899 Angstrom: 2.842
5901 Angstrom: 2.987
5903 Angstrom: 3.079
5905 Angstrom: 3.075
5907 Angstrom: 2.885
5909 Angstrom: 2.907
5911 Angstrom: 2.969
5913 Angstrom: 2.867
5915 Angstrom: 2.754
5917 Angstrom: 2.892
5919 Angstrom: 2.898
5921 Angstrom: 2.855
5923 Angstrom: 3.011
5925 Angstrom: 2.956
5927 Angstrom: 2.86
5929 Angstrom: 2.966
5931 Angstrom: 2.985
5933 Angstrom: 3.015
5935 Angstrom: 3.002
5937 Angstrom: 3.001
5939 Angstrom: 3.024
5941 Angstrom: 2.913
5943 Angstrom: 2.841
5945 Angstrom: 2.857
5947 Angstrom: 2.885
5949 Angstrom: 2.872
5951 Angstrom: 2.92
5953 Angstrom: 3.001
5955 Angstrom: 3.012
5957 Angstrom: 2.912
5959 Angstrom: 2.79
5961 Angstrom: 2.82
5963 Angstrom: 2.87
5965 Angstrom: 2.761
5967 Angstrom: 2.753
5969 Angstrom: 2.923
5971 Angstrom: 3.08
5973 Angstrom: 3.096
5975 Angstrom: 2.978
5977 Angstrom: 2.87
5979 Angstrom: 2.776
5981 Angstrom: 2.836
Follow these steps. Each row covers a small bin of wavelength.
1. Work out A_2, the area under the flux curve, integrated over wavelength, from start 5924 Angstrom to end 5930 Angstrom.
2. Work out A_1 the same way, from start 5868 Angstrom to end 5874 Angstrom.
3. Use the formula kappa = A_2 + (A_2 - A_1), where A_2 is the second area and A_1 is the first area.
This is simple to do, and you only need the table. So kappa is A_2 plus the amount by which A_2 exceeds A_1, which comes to 16.3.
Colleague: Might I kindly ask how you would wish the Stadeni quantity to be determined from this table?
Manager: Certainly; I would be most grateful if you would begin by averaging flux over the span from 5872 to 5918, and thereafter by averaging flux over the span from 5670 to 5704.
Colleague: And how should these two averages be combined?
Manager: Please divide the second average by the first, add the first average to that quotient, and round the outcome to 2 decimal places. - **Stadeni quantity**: 3.91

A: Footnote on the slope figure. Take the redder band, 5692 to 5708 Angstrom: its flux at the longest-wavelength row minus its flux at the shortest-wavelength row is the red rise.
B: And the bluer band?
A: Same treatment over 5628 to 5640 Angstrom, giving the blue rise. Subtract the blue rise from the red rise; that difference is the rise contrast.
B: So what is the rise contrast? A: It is 0.4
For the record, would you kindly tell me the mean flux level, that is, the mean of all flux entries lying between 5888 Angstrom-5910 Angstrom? 2.76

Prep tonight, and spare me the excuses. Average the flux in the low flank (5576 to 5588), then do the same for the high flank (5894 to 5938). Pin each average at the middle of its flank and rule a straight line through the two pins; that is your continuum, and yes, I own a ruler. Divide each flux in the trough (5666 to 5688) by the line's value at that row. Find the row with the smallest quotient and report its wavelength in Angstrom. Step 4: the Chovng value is 5669 Angstrom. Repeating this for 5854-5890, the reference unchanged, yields 5889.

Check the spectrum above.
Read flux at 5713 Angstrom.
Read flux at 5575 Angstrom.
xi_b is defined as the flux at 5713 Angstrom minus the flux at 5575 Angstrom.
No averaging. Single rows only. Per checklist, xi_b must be 0.04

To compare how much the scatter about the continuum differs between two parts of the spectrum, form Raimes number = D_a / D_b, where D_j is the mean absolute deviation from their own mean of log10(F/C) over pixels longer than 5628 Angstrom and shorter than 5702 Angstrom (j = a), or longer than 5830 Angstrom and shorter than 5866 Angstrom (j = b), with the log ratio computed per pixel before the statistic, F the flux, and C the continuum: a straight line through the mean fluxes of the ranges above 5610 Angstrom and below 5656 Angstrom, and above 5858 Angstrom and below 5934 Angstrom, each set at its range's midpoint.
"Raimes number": 1.5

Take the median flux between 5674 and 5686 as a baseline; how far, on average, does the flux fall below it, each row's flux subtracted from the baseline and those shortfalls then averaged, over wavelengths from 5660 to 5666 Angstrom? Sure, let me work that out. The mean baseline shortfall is 0.05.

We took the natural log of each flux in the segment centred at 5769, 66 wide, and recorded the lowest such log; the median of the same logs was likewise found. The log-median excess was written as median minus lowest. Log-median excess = 0.107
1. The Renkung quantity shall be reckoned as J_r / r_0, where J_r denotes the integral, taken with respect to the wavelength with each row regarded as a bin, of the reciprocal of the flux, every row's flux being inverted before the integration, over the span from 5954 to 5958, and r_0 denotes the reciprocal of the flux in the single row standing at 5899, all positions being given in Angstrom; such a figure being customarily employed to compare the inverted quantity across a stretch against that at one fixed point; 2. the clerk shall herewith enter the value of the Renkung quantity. 3.8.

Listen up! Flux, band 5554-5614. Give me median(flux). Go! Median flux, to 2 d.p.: 2.90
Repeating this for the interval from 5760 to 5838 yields 2.97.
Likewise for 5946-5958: 2.92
